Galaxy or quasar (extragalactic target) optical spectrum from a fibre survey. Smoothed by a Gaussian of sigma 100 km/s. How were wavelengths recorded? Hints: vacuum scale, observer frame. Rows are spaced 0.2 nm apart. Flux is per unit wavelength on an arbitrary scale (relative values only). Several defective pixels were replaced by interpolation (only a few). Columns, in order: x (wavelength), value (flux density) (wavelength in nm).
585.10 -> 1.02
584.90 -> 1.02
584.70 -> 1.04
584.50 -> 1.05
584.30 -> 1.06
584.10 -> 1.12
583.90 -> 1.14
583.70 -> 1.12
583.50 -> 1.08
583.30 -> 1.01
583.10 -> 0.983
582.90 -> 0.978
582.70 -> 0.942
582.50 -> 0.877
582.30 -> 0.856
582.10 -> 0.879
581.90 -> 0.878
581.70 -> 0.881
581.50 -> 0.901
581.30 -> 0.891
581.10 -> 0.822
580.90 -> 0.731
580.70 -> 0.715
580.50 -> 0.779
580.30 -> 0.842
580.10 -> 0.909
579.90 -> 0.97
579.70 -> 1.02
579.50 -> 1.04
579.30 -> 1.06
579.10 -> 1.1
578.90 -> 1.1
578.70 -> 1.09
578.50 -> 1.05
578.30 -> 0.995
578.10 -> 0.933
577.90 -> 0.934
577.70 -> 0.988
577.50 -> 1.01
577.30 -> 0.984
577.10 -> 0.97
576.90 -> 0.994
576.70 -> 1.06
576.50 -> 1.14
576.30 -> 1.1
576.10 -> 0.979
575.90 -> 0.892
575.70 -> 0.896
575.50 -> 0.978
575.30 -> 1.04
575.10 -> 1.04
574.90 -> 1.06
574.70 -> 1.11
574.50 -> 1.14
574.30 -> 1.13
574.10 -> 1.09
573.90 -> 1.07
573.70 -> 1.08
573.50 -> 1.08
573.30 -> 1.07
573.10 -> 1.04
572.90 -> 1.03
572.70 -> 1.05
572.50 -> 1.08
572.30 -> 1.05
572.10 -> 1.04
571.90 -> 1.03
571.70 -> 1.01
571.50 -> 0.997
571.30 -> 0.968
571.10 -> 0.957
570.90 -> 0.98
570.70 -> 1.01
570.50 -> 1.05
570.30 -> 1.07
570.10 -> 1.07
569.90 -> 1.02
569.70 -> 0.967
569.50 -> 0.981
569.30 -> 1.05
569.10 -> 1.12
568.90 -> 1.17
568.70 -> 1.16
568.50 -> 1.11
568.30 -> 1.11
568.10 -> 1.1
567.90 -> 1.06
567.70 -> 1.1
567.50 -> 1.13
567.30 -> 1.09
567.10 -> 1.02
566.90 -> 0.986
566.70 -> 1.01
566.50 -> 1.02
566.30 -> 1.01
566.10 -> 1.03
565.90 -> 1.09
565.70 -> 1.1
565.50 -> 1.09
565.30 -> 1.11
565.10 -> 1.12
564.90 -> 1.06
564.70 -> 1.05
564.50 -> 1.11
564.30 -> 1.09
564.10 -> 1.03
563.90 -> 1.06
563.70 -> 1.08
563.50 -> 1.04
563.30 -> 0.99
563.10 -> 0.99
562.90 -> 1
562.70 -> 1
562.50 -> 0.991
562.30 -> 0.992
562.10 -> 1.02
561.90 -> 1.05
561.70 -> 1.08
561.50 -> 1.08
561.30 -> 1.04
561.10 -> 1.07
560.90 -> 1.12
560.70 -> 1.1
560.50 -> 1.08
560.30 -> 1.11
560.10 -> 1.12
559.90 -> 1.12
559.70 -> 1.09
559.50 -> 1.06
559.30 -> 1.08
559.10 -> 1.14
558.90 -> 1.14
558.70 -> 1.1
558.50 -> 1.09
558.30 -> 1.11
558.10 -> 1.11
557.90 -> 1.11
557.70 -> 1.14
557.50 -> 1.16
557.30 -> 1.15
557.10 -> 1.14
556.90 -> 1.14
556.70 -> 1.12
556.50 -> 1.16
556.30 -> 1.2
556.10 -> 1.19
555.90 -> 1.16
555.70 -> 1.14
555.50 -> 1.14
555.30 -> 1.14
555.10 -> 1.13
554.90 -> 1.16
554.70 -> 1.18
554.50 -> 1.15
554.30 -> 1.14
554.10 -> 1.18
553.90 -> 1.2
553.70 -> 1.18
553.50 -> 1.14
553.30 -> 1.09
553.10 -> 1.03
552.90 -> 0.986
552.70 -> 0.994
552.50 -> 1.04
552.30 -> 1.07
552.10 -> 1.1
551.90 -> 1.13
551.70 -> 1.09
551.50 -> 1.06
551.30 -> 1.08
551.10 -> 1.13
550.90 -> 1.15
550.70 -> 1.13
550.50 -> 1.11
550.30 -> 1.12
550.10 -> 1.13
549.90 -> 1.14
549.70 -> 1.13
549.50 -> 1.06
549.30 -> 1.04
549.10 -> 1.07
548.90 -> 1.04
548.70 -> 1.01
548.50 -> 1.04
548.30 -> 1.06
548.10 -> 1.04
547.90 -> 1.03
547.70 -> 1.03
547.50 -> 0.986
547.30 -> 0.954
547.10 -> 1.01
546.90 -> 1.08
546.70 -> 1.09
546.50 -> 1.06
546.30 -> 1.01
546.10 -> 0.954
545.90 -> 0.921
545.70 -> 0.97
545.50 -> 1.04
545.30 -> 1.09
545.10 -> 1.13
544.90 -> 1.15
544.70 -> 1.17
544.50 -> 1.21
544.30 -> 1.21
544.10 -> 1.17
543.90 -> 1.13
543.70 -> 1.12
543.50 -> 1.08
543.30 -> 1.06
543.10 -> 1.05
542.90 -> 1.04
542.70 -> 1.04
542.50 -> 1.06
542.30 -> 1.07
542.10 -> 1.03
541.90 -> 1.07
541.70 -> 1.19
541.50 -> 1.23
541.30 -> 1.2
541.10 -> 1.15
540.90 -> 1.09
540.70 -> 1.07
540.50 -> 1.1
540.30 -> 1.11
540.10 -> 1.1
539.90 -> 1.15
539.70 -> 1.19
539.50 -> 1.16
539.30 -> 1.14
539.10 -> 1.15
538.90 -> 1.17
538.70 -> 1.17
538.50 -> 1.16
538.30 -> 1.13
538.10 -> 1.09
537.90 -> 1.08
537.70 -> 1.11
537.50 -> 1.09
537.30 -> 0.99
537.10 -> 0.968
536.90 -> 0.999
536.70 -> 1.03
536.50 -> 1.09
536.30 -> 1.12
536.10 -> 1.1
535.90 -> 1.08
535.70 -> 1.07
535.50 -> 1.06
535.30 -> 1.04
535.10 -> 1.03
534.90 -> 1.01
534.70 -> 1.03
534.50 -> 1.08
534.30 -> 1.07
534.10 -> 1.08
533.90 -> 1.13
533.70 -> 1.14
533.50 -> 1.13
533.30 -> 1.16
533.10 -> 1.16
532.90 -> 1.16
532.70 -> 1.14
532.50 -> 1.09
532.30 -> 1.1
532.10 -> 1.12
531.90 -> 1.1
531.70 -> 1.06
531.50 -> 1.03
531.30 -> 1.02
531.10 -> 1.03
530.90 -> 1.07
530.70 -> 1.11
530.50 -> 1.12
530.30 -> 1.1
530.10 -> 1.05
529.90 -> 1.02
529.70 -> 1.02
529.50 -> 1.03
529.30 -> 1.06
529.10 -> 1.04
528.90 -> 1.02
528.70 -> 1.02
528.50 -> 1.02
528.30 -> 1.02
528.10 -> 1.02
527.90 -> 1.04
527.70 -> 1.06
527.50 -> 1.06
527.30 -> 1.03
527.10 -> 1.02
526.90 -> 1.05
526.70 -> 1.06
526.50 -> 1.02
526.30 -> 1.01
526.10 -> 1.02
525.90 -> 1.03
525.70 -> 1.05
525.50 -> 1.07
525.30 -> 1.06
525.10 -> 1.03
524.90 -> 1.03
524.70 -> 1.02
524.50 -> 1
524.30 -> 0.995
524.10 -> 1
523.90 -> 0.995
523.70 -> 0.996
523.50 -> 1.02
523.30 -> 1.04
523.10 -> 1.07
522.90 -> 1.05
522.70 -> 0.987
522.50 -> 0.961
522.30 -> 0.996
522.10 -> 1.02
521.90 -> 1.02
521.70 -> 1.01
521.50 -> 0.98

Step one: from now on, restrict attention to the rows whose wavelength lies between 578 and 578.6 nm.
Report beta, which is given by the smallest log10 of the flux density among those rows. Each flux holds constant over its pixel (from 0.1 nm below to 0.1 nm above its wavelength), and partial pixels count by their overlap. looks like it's -0.030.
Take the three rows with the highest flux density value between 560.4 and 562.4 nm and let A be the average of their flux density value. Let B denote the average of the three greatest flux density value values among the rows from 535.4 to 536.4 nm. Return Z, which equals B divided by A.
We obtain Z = 1.00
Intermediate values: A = 1.10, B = 1.10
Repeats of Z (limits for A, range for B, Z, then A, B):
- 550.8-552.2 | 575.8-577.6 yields 0.97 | 1.14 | 1.10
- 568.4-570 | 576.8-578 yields 0.87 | 1.15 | 1.00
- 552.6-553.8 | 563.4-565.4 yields 0.98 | 1.14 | 1.11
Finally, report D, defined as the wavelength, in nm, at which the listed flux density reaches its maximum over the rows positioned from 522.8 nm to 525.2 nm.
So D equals 523.10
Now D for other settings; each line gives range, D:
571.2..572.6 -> 572.50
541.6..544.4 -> 544.30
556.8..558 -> 557.50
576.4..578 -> 576.50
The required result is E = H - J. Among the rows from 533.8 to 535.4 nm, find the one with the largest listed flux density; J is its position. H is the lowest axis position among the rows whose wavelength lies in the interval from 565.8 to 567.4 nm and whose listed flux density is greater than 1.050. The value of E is 32.00 nm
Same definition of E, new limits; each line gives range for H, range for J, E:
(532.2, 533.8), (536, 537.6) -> -4.00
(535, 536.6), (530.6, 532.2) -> 3.40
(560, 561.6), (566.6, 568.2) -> -7.40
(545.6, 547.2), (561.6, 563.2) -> -15.20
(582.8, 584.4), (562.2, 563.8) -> 19.80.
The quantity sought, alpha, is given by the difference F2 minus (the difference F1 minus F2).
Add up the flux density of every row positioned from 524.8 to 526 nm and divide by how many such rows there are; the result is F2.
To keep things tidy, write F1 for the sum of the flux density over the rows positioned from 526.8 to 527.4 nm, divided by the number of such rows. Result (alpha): 1.06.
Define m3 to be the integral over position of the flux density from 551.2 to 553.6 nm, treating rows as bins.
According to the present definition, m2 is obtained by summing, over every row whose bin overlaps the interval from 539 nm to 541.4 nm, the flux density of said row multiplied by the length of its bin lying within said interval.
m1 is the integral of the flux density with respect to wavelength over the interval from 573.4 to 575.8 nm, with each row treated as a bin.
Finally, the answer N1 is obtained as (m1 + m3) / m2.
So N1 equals 1.88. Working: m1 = 2.543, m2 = 2.72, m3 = 2.56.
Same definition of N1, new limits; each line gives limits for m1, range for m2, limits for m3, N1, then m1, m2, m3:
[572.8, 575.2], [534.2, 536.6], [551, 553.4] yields 2.01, 2.588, 2.56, 2.56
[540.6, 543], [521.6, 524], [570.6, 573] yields 2.09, 2.648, 2.43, 2.44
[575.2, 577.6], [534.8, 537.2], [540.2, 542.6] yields 2.02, 2.409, 2.52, 2.67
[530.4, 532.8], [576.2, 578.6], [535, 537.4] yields 2.10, 2.598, 2.43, 2.52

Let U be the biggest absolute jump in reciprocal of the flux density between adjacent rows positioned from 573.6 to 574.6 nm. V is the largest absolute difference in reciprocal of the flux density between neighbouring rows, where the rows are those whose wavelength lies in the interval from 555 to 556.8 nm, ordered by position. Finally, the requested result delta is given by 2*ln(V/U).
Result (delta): -0.1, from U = 0.03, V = 0.03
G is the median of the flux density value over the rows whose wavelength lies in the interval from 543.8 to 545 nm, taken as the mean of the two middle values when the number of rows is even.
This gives 1.17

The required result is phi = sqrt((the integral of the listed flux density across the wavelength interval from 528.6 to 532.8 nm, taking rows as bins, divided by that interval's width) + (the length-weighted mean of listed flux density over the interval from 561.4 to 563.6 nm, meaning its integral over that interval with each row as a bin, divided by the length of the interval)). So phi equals 1.44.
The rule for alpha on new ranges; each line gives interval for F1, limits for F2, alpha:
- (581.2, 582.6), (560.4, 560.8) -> 1.30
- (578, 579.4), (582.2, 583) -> 0.78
